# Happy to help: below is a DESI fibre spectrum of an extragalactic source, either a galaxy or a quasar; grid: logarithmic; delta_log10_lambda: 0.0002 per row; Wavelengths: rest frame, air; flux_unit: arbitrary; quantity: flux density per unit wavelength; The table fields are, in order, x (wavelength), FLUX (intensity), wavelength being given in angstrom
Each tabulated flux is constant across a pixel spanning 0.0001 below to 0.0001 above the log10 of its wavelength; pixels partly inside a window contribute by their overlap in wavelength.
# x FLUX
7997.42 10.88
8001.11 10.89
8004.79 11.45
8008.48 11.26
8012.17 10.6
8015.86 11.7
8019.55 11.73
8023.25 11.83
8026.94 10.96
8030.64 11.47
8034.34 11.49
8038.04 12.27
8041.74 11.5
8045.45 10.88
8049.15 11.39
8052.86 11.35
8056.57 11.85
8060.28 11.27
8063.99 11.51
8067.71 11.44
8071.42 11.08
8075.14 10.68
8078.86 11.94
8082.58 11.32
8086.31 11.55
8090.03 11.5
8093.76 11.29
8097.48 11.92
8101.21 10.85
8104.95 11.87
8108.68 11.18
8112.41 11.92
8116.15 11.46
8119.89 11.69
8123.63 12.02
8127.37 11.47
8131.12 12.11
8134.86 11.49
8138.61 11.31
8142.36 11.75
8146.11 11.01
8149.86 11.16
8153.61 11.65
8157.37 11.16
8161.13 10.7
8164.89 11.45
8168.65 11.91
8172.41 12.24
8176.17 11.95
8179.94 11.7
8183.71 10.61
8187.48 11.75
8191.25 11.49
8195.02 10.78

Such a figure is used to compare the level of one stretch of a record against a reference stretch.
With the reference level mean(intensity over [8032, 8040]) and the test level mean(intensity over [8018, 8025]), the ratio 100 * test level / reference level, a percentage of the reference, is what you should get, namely 99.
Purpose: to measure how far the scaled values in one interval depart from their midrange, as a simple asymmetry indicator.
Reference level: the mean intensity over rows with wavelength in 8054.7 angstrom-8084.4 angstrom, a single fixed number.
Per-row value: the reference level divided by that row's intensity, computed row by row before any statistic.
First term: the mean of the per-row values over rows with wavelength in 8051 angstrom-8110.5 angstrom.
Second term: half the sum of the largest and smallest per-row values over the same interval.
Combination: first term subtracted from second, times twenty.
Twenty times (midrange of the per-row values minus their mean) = 0.22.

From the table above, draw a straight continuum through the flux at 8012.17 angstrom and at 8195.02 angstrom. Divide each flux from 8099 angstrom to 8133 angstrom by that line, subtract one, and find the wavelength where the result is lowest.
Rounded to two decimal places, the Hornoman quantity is 8101.21 angstrom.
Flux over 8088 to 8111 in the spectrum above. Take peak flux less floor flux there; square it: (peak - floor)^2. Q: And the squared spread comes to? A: 1.1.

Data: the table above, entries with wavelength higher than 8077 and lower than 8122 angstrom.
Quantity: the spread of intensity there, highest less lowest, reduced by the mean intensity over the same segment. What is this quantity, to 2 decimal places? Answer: -10.45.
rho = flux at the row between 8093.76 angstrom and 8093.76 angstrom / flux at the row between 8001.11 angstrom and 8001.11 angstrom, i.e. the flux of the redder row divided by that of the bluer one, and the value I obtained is 1.04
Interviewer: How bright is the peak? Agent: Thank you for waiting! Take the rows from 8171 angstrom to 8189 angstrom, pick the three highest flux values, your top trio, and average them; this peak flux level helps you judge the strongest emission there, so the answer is 12.0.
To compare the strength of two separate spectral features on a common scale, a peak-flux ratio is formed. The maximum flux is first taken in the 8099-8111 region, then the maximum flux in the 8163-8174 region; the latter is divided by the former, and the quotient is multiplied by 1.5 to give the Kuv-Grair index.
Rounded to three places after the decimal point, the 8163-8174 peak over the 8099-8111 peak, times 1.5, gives 1.547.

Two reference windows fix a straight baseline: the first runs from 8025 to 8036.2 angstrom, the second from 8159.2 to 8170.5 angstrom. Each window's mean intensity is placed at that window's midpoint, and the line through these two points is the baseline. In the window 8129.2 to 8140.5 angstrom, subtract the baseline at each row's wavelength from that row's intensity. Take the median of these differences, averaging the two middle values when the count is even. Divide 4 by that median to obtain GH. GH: 27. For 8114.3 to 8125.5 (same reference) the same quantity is 11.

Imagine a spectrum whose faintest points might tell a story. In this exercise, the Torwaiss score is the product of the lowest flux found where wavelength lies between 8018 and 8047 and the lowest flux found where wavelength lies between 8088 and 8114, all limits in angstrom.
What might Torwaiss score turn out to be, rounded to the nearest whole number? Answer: 118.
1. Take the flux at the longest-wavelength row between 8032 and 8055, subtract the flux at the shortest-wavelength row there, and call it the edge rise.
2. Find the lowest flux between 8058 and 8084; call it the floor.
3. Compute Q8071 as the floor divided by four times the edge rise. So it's -19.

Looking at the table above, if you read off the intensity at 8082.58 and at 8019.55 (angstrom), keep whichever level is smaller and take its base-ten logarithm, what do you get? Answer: 1.054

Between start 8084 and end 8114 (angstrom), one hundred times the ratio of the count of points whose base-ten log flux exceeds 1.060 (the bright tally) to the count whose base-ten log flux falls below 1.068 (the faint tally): 100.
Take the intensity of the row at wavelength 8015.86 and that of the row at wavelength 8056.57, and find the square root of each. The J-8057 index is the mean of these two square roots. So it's 3.43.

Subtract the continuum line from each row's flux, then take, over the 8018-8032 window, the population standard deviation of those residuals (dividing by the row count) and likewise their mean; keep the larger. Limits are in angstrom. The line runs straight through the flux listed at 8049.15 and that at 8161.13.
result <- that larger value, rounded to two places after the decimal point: 0.32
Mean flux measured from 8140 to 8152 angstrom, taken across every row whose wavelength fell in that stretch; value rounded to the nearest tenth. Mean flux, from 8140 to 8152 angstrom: 11.3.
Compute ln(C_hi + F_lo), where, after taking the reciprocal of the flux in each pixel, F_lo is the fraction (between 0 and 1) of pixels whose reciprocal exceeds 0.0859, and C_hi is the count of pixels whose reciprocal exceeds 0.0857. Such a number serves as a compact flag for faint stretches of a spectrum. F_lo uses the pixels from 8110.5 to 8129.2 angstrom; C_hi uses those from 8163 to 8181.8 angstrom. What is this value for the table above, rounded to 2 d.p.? 0.34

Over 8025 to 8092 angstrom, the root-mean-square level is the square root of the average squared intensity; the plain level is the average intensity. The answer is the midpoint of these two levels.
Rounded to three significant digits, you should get 11.4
